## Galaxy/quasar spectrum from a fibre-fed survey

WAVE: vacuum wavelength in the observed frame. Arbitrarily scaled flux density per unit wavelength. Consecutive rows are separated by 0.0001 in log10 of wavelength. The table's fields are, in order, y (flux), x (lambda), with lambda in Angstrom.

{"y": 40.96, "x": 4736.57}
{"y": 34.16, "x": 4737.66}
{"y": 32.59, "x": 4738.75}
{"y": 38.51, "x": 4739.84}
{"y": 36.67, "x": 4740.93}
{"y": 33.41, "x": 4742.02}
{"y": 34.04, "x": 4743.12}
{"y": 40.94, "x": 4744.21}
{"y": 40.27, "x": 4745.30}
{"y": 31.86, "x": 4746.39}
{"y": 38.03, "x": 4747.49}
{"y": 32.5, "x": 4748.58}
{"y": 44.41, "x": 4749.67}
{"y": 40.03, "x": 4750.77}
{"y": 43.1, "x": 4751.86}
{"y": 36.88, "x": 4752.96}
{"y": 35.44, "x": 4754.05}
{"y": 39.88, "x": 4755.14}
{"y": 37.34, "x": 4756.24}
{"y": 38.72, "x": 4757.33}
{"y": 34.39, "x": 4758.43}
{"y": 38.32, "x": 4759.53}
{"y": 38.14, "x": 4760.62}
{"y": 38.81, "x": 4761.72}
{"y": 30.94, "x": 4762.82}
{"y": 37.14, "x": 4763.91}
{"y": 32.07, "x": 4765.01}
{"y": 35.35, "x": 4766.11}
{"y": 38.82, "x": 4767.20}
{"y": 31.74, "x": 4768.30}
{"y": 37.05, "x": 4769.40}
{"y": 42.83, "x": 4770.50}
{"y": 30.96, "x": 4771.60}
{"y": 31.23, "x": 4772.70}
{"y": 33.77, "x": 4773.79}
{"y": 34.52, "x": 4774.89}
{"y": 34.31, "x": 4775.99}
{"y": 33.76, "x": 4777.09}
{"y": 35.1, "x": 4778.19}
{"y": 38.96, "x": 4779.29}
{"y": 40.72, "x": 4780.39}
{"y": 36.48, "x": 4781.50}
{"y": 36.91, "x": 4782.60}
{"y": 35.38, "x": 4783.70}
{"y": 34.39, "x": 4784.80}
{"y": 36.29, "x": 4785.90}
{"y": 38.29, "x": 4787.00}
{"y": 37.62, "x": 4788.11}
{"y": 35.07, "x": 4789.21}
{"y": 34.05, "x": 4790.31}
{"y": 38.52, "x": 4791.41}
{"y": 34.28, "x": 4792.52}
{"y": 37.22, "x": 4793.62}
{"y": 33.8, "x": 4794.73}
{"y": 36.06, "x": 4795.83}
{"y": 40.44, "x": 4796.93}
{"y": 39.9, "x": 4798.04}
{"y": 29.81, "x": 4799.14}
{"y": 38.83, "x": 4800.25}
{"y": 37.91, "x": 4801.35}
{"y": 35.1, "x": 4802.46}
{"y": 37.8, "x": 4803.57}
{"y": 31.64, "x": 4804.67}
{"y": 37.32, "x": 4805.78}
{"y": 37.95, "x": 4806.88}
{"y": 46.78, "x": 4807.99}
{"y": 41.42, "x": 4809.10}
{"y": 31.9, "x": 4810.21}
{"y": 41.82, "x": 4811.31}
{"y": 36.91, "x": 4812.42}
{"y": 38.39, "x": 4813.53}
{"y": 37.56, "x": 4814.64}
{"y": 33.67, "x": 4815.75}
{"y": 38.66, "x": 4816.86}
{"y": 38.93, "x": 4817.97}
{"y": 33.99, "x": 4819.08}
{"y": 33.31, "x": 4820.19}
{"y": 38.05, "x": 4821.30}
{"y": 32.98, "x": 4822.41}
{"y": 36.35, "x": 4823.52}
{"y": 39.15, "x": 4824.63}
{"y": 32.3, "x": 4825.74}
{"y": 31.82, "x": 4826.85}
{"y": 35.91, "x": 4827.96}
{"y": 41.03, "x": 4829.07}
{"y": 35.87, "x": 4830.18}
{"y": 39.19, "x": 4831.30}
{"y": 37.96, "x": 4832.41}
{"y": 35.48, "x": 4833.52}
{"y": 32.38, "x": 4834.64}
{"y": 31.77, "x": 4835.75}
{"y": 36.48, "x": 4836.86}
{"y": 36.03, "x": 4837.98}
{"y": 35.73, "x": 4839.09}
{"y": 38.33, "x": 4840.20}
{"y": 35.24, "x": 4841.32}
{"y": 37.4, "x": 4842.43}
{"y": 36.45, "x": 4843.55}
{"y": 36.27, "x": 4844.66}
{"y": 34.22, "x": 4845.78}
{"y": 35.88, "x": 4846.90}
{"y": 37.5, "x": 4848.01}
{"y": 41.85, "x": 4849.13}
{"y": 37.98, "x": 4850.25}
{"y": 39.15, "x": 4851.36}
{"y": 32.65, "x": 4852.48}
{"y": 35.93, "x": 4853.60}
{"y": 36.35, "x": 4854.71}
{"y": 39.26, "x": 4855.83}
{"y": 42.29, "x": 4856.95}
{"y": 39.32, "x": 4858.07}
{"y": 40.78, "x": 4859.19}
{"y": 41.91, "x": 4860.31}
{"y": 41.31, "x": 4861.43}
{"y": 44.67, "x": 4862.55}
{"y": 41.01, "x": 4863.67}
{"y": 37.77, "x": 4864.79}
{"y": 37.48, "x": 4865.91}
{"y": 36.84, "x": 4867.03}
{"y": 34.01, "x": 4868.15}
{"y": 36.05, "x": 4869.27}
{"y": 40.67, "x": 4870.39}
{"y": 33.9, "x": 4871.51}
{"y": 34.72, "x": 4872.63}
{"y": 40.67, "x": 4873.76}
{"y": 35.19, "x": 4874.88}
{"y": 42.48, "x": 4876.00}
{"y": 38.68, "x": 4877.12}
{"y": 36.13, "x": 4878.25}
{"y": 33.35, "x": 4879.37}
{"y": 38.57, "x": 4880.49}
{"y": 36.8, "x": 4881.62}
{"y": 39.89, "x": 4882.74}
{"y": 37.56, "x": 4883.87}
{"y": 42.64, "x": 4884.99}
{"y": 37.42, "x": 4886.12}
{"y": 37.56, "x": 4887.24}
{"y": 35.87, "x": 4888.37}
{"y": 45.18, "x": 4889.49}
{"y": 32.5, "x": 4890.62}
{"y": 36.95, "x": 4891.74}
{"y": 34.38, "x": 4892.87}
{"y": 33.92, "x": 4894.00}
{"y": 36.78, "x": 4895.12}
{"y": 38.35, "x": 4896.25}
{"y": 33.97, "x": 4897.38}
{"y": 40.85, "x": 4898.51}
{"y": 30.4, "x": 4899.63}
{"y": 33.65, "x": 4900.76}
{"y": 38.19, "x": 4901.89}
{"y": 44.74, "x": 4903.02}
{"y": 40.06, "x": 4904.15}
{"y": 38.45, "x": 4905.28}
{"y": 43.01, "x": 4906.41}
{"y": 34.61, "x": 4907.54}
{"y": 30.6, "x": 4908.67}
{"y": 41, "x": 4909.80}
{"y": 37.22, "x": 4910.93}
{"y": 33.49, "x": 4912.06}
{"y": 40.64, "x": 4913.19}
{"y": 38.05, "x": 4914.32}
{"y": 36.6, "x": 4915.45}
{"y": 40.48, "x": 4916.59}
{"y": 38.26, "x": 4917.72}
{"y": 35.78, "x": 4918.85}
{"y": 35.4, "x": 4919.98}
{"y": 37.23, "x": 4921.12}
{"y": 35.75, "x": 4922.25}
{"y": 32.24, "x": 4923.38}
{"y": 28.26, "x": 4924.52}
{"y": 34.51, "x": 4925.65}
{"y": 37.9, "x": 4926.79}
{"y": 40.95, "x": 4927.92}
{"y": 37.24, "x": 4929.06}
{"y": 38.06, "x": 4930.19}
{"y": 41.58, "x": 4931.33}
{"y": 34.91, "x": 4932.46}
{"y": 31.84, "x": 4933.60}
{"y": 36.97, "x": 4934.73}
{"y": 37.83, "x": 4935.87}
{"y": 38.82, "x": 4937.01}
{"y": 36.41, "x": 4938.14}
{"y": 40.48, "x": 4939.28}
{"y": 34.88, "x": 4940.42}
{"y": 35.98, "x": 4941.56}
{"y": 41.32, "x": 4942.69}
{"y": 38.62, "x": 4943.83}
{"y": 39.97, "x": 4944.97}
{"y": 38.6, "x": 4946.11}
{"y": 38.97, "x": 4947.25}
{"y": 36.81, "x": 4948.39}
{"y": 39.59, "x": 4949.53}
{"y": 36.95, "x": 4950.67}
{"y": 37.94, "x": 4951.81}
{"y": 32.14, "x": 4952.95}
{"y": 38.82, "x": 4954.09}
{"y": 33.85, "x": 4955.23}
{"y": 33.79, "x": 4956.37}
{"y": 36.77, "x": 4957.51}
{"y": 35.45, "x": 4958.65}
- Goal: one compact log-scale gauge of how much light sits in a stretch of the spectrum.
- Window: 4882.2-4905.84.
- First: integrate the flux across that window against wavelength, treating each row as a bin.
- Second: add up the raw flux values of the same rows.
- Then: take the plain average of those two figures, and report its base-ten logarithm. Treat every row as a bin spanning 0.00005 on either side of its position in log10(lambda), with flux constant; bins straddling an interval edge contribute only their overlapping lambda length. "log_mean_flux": 2.924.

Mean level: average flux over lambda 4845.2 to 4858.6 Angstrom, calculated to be 37.7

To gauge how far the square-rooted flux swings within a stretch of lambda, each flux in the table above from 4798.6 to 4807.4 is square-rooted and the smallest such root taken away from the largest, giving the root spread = 0.77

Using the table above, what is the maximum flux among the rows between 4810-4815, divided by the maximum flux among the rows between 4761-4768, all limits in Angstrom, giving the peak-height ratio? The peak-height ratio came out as 1.08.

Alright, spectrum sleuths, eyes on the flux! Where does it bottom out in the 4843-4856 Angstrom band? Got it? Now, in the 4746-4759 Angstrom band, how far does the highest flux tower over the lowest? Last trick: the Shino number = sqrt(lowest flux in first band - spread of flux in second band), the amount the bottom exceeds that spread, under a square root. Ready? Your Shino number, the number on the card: 4.5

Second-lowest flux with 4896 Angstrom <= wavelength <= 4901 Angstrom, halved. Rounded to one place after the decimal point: 16.8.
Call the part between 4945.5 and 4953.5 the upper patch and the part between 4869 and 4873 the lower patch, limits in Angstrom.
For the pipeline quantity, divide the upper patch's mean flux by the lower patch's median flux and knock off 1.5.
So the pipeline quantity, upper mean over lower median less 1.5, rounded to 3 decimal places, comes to -0.446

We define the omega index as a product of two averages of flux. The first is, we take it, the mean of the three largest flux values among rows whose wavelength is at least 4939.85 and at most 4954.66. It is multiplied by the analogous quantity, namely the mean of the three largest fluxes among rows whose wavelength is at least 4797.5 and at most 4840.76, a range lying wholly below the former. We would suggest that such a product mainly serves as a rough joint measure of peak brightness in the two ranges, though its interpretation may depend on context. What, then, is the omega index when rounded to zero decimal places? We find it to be 1746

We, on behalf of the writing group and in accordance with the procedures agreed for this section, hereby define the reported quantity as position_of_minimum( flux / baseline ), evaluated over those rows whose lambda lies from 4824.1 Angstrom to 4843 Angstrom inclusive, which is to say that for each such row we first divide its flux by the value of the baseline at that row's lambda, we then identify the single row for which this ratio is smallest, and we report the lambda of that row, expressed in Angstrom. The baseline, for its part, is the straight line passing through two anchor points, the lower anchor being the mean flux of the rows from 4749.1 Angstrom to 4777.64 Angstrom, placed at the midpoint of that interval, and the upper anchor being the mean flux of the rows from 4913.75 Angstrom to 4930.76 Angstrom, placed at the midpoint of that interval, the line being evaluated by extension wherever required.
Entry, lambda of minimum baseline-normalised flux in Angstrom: 4835.75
